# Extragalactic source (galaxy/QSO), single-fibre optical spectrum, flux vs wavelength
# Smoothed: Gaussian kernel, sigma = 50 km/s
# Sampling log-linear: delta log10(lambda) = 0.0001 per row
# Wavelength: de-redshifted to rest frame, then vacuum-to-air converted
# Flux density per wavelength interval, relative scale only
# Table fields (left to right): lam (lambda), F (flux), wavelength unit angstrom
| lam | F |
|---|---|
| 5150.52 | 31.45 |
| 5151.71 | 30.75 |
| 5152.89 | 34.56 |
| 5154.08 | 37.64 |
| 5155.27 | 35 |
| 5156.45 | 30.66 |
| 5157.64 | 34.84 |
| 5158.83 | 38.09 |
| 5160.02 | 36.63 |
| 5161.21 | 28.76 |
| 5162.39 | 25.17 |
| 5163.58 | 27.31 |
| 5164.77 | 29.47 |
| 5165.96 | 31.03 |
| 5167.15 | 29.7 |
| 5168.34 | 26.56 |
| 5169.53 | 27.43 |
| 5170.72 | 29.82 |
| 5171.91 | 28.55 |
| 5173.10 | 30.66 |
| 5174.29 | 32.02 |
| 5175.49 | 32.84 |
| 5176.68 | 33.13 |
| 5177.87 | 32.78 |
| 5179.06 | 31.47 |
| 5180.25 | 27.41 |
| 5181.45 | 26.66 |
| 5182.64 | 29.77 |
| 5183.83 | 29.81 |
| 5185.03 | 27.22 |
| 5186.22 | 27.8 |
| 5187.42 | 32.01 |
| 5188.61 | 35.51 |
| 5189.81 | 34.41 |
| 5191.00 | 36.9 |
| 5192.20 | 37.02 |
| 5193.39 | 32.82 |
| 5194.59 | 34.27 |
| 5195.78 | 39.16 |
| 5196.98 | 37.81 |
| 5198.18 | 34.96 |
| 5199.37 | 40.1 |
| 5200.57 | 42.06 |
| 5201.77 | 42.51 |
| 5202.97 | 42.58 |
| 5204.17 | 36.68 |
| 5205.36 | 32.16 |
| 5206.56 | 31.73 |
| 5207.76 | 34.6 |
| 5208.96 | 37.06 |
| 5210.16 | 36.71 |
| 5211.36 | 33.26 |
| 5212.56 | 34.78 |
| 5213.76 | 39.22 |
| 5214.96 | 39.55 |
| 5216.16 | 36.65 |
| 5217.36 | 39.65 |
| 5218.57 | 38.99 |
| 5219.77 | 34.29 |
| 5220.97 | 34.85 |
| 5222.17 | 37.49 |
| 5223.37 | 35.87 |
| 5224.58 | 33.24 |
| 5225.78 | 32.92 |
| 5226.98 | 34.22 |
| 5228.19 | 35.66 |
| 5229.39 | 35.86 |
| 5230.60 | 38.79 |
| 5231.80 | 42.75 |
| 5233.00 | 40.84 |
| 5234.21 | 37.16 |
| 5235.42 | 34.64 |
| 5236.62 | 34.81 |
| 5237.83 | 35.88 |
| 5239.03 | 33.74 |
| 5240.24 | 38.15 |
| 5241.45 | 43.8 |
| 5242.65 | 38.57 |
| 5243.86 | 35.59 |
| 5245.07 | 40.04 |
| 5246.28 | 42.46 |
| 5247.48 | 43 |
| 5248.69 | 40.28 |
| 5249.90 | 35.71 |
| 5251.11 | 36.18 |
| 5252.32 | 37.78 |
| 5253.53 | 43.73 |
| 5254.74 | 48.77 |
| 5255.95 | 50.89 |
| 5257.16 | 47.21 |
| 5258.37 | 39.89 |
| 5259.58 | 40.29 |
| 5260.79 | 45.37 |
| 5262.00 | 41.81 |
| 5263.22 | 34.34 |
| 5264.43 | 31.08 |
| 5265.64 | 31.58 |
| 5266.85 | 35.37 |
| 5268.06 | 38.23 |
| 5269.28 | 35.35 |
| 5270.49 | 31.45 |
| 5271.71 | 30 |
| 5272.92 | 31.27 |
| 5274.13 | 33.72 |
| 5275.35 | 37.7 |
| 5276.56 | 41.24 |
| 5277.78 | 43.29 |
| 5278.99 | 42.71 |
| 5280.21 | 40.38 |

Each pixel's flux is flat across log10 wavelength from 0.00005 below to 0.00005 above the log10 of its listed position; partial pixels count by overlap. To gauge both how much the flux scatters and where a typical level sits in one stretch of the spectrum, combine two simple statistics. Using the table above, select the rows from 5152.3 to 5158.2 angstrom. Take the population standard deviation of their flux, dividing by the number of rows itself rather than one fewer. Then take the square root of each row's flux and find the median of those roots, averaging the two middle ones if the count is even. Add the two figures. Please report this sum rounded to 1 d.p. 8.1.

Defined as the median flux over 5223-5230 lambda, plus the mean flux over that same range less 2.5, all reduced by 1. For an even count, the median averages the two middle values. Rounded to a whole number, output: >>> 66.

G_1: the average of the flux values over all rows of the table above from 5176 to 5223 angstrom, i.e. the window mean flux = 35.0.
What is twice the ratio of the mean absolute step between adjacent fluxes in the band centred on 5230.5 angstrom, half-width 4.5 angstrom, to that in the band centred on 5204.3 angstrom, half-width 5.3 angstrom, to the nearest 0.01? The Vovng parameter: 2.02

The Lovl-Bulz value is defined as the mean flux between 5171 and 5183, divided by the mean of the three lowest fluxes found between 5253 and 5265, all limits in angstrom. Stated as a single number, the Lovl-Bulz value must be 0.87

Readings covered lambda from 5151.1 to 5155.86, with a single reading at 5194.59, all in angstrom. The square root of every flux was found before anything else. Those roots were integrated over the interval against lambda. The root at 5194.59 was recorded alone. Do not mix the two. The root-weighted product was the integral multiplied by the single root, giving 163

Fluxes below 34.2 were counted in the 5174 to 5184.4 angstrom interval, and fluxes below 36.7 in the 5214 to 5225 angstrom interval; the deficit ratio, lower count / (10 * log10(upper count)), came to 1.29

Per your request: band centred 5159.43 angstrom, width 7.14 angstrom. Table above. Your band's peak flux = 38.09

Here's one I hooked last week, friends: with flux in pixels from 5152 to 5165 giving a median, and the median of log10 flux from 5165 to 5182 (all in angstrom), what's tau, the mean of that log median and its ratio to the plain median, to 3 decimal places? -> 0.762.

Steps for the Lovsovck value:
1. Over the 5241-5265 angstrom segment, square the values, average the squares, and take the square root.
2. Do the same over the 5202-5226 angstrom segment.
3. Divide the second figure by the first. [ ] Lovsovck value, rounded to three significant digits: 0.881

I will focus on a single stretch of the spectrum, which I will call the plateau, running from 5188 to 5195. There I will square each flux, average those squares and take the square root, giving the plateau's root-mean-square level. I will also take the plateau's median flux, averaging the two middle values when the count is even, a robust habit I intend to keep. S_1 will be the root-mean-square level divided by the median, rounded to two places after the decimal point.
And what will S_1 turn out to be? 1.01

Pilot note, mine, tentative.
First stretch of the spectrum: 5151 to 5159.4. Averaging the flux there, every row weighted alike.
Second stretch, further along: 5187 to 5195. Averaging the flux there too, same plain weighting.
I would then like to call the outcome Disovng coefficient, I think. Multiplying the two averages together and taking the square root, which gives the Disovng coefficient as 35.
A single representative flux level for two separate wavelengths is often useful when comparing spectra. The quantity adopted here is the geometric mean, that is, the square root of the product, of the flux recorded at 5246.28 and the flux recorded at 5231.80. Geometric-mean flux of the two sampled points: 43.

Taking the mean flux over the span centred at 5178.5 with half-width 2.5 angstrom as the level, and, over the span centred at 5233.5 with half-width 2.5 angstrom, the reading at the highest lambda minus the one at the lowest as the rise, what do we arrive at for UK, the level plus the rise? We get 23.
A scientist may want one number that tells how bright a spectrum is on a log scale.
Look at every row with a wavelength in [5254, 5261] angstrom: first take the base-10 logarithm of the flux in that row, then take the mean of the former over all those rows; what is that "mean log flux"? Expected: 1.66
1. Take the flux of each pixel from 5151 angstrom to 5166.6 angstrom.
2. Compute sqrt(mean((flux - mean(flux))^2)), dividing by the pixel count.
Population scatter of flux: 3.9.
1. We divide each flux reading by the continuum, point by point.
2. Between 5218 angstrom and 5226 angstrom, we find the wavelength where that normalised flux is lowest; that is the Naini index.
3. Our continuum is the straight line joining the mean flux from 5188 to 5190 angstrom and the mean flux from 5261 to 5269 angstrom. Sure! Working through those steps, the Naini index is 5225.78 angstrom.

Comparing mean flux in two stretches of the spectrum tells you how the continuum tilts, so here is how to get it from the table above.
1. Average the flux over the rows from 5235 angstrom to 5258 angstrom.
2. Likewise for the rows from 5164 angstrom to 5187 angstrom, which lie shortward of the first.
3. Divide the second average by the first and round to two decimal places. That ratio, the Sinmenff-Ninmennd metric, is 0.74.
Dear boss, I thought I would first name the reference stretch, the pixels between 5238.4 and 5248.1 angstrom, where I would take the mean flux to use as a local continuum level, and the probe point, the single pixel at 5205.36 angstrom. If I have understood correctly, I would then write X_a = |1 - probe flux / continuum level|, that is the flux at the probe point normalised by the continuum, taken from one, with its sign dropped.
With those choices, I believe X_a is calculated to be 0.18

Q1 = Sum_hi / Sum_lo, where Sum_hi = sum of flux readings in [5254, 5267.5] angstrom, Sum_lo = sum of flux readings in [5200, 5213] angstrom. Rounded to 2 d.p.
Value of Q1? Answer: 1.11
